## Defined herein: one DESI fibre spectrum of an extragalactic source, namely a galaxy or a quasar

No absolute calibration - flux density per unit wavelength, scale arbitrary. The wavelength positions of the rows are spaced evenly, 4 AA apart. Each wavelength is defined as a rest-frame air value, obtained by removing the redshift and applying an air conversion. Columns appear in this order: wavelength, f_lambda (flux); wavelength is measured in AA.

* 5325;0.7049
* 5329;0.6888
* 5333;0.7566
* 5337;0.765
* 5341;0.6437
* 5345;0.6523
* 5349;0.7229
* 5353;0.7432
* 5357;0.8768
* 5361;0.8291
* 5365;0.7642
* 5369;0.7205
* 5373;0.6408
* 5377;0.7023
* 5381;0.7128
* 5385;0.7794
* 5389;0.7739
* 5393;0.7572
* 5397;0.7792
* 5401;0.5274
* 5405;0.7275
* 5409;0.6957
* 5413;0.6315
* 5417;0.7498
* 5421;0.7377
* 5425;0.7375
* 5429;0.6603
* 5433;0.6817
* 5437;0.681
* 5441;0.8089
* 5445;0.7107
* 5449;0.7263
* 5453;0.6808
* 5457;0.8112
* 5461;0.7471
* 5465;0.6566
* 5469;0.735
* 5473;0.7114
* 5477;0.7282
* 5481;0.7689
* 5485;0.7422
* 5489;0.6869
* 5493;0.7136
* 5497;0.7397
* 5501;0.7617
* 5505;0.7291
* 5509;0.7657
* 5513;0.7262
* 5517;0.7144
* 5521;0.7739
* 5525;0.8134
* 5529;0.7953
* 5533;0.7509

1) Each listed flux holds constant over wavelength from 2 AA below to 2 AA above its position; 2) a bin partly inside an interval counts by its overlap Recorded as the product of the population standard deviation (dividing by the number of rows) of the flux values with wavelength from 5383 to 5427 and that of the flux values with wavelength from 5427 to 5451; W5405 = 0.0035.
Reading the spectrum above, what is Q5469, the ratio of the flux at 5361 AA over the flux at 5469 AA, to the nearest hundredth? 1.13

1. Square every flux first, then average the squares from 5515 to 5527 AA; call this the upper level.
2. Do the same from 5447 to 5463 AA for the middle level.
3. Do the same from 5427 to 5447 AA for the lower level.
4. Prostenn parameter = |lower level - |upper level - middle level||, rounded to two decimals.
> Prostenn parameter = 0.47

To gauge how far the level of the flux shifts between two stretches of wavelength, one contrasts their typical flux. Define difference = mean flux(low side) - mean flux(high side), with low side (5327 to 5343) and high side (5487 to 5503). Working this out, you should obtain -0.012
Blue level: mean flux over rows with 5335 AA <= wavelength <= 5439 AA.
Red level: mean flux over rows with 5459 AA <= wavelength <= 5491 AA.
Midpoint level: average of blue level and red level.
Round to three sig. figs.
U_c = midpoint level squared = 0.519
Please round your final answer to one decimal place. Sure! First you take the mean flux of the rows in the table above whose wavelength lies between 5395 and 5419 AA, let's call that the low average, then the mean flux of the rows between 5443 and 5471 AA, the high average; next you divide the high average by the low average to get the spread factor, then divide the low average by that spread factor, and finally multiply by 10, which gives 6.5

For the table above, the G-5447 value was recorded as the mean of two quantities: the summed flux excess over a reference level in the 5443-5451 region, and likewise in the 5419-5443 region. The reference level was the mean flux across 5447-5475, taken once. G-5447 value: -0.02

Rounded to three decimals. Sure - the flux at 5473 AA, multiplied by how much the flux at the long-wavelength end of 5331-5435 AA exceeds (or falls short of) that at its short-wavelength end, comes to -0.053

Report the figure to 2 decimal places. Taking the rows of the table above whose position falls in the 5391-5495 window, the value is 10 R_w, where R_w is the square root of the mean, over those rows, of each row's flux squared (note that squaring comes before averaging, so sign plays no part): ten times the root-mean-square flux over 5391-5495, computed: 7.17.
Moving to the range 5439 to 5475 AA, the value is 7.34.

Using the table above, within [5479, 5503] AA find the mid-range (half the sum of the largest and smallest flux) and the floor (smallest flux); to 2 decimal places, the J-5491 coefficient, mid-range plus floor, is 1.41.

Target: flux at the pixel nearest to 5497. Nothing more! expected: 0.7397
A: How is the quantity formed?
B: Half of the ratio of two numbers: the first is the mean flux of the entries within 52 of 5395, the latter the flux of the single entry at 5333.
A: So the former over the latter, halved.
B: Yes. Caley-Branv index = 0.48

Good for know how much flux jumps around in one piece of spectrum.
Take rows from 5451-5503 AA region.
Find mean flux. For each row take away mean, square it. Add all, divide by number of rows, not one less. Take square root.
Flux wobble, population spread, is 0.039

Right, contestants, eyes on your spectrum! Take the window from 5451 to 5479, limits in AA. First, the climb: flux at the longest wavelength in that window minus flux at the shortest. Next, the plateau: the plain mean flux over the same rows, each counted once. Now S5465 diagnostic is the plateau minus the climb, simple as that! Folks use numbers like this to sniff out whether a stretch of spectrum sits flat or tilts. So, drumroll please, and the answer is 0.68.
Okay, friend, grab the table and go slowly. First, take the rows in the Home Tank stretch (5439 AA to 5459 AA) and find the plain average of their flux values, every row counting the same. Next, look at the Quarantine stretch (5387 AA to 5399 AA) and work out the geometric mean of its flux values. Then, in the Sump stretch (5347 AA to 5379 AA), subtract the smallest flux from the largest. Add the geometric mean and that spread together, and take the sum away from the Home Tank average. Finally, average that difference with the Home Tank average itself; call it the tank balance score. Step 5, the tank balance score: 0.24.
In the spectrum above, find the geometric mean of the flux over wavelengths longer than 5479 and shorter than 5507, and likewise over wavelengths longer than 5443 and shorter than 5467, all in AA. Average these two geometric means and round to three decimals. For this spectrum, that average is 0.727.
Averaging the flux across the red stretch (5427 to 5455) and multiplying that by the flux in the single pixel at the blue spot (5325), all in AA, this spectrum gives 0.498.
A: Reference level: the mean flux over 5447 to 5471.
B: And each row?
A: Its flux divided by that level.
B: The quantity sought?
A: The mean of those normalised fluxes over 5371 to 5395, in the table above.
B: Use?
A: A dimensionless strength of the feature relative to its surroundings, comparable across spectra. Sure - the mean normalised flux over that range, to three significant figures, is 1.00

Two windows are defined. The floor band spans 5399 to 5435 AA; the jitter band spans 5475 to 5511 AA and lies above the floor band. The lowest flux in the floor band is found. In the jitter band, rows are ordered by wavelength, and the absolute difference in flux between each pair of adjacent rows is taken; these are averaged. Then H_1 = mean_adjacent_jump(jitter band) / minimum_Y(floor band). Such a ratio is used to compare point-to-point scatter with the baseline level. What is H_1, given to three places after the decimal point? 0.063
